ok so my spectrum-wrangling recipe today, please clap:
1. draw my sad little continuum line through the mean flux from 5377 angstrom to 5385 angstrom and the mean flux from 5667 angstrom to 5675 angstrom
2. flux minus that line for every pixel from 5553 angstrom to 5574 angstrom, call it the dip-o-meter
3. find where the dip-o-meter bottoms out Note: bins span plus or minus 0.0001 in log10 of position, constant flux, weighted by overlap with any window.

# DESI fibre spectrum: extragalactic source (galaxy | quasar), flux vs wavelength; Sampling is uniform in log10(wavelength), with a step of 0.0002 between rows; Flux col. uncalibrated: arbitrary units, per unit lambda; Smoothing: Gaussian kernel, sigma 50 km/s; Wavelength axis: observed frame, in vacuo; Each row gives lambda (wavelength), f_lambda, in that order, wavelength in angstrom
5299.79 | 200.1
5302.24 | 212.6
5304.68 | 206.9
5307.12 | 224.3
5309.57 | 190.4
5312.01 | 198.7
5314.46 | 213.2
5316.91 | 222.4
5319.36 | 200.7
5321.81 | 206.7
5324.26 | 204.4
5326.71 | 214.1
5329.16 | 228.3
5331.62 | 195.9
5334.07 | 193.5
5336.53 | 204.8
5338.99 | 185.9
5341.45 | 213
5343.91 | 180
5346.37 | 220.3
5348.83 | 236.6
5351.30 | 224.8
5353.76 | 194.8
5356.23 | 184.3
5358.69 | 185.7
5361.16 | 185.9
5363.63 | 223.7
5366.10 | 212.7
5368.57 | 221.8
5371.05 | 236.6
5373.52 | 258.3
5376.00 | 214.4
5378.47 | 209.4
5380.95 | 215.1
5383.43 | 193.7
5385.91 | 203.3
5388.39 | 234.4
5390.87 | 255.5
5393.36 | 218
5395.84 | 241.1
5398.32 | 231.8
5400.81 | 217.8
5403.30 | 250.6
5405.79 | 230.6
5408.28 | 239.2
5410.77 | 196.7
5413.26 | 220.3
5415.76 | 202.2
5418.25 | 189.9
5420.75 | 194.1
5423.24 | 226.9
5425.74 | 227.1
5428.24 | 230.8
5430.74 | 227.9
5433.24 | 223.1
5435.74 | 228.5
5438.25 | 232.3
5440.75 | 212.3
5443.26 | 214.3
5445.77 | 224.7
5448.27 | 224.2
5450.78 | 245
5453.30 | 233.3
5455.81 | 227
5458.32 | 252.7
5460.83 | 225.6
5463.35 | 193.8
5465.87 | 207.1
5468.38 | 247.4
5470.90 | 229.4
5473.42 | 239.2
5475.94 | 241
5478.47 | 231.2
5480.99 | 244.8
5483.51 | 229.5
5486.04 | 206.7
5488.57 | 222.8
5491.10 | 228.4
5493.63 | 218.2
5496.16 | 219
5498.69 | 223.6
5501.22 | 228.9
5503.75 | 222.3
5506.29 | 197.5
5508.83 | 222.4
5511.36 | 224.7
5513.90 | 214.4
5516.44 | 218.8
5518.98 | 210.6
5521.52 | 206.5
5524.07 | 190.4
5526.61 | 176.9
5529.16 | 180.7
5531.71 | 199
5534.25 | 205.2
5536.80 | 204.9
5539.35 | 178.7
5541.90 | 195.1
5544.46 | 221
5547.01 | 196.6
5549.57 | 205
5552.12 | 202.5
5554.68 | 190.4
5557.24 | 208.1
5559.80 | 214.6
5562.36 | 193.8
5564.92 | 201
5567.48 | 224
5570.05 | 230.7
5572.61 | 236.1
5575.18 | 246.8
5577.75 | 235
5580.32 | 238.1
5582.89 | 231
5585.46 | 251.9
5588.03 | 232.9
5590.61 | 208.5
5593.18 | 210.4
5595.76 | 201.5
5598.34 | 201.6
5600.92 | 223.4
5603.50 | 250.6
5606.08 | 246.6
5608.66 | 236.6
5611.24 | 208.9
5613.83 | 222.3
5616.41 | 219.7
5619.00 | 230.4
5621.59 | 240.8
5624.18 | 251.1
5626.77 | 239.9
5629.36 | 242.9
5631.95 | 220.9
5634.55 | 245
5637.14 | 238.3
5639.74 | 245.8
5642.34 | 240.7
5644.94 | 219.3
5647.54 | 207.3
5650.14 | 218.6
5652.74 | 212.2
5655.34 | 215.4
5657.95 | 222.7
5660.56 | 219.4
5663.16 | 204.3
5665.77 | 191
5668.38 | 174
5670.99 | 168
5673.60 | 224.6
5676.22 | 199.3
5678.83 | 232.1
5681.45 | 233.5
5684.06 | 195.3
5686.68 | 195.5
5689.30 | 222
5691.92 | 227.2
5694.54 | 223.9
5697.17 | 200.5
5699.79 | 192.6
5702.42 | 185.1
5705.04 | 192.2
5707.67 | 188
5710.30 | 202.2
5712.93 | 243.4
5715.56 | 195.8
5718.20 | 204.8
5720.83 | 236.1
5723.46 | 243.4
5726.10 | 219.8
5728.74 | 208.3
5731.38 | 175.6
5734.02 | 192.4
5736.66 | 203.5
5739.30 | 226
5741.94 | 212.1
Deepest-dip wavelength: 5554.68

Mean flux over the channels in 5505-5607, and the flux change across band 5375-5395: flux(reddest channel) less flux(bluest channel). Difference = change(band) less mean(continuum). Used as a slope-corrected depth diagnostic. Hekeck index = -210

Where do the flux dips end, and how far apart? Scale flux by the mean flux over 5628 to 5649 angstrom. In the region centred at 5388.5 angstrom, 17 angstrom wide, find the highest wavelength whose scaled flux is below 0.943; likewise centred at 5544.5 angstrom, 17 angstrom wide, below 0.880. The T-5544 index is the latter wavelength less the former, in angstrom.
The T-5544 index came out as 158.8 angstrom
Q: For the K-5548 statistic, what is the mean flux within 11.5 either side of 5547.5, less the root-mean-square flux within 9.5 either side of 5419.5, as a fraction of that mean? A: -0.06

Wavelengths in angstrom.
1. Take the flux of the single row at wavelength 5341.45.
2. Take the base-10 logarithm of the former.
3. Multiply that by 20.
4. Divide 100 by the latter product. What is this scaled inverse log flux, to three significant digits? 2.15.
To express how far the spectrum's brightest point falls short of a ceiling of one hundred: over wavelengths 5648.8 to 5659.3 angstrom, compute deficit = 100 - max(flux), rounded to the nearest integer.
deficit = -123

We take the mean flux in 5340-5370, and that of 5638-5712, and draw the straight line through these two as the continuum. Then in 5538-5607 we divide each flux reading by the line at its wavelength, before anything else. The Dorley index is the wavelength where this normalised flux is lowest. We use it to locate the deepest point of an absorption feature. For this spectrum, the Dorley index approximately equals 5539.35 angstrom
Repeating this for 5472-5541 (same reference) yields 5526.61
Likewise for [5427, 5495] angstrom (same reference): 5463.35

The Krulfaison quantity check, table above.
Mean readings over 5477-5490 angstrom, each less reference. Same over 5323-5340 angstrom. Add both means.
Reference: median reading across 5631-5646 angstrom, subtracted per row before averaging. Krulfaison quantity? -48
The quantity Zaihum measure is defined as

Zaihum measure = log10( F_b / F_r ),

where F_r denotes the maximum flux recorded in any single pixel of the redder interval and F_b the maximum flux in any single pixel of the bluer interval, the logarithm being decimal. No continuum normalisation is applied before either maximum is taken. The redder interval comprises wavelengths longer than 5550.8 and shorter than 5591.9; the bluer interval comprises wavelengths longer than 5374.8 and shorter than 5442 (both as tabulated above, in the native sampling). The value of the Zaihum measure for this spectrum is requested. 0.006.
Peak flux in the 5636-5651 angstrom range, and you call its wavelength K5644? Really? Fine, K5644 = 5639.74 angstrom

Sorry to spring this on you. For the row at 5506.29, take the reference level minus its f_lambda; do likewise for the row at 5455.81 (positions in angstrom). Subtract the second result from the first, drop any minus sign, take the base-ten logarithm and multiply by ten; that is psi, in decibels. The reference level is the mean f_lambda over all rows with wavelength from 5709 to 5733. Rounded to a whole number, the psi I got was 15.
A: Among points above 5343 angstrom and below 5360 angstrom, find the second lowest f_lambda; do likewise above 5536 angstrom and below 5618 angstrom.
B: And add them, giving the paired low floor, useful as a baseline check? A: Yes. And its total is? 375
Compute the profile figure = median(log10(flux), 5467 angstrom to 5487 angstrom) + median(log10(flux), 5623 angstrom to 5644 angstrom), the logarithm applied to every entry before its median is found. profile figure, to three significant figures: 4.75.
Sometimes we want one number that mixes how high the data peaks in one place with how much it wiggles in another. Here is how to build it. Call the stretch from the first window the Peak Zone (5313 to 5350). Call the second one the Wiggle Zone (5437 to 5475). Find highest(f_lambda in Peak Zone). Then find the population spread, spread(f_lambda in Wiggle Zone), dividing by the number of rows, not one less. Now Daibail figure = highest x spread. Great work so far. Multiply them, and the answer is 3621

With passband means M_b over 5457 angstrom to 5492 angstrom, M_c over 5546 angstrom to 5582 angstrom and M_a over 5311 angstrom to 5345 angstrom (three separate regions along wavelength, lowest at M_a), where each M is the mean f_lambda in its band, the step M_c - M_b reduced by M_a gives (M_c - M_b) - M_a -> -217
